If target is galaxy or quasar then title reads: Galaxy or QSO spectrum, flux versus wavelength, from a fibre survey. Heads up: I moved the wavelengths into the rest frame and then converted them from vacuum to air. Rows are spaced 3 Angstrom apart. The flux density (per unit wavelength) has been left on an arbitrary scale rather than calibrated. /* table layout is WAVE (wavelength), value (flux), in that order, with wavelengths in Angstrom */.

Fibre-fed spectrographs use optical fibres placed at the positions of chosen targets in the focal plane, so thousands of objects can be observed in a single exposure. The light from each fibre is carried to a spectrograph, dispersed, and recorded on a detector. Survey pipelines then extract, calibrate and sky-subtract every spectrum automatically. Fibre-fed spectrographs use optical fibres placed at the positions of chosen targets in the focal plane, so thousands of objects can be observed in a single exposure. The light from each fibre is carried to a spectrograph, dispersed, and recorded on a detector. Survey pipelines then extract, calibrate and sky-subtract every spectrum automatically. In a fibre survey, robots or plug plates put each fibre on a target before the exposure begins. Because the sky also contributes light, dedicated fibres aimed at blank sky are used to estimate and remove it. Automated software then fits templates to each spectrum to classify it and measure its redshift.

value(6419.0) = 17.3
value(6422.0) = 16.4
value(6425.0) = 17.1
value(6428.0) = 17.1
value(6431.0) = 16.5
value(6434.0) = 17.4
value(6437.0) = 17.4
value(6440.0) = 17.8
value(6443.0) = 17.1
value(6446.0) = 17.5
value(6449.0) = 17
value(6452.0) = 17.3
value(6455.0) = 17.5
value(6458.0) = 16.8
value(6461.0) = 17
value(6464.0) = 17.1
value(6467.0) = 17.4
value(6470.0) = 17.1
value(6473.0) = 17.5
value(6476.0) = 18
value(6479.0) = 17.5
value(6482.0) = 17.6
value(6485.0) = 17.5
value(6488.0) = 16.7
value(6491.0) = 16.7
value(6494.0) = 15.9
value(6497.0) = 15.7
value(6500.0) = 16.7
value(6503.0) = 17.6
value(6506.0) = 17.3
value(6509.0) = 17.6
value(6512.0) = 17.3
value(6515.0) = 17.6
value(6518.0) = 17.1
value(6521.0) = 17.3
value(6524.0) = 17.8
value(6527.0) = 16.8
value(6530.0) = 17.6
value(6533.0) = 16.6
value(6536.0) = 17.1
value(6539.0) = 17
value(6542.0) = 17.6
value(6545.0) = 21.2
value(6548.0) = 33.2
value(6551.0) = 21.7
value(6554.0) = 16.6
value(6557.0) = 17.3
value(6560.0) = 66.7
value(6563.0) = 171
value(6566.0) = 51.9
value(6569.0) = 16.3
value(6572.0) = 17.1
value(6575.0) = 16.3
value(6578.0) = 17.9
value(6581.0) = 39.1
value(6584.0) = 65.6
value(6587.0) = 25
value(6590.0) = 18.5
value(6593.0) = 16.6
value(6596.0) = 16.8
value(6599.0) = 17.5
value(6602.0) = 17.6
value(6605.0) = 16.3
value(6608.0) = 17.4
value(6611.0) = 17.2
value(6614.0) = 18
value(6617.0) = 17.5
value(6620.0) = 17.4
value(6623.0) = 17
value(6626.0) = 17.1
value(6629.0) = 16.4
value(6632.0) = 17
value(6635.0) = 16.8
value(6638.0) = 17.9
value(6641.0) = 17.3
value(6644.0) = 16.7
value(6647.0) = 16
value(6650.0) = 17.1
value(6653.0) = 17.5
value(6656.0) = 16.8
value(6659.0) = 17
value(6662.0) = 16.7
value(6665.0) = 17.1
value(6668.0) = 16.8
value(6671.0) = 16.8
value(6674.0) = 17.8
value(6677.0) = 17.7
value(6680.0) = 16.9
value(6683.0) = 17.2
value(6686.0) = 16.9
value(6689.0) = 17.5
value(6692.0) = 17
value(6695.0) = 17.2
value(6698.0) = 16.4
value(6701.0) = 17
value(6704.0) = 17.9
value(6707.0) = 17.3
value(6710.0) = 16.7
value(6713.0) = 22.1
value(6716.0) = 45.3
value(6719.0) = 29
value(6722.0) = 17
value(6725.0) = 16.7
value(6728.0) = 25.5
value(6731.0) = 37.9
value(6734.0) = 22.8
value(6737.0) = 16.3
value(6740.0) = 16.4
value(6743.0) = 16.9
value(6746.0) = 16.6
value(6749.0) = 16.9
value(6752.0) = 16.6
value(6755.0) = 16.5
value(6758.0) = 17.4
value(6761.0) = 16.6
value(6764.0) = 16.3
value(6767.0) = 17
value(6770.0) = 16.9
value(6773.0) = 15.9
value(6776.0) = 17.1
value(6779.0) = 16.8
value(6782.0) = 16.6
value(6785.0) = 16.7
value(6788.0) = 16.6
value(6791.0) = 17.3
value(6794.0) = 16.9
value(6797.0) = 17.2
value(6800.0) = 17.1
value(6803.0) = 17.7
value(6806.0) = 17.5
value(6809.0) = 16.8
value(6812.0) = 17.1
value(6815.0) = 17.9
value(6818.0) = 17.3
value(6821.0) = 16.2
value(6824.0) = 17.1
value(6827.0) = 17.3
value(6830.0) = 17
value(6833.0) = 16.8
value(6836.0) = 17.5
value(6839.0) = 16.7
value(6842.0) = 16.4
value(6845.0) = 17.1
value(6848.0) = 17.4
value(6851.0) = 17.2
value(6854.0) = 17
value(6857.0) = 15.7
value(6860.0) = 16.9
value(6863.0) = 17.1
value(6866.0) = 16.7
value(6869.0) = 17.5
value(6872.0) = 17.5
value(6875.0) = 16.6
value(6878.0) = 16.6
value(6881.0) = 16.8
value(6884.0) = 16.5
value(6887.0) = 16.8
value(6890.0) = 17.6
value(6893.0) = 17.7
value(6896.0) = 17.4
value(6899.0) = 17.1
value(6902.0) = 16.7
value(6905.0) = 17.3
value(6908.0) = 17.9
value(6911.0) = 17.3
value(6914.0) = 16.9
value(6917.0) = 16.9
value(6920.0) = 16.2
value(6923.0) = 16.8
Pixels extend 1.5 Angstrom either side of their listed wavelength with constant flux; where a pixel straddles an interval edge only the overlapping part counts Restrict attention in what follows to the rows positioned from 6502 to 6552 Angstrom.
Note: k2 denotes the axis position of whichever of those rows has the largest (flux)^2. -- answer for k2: 6548.0 Angstrom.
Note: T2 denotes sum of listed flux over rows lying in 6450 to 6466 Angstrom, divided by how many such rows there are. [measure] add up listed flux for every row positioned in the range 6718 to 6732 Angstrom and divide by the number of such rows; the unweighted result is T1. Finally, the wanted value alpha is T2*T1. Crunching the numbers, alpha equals 432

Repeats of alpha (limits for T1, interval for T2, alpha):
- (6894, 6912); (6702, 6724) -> 408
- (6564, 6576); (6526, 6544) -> 435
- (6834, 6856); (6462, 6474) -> 294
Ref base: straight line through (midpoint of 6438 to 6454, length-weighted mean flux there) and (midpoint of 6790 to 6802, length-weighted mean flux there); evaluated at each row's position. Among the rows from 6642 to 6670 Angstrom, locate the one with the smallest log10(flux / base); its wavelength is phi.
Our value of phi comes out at 6647.0 Angstrom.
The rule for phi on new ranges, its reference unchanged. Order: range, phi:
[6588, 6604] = 6593.0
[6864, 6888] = 6884.0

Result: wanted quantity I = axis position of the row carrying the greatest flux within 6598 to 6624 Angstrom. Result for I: 6614.0 Angstrom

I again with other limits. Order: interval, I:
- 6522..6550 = 6548.0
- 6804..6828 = 6815.0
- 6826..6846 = 6836.0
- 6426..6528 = 6476.0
